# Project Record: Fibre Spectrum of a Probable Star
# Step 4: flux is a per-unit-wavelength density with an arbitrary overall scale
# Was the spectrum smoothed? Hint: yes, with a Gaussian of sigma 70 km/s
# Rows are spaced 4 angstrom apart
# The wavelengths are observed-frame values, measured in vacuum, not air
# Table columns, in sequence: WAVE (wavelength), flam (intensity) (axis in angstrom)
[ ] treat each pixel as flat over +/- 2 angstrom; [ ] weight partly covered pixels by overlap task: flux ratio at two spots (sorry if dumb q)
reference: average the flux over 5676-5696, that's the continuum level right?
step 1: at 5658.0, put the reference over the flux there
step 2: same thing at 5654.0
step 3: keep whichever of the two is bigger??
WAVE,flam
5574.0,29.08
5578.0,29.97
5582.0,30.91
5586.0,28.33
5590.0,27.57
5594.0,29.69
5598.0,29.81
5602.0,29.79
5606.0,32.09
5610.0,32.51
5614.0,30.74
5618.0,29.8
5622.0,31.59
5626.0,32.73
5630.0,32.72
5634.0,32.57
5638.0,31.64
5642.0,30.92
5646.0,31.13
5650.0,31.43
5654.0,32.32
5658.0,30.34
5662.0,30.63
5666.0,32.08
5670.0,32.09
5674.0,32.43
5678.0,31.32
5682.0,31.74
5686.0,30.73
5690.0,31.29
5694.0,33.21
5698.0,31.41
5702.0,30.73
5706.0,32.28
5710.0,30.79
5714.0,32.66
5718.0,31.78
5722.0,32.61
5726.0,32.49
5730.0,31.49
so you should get 1.04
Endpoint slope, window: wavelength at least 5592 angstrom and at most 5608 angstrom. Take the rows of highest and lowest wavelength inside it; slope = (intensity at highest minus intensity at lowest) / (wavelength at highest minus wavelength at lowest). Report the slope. 0.200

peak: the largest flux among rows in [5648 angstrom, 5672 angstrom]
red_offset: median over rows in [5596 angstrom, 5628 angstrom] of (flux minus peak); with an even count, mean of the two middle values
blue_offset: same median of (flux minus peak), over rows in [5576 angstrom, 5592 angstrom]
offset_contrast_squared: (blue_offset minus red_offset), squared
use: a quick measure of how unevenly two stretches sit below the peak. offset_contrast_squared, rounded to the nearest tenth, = 4.1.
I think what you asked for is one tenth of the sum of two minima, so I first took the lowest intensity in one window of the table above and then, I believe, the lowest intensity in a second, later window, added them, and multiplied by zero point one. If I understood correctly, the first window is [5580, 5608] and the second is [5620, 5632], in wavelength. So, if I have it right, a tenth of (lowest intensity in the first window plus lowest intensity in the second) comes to 5.92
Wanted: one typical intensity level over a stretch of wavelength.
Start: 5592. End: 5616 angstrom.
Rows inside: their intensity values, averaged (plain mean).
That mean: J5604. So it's 30.8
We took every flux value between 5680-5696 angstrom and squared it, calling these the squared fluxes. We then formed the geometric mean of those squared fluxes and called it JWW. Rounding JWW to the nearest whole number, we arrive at 1007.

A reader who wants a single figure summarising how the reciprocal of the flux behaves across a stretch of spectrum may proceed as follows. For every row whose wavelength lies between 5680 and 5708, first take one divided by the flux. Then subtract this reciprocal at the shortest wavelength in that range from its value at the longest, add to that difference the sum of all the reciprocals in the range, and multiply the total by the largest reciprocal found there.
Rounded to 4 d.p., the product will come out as 0.0072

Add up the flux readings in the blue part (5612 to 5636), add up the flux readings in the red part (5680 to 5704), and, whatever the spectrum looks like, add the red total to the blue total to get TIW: 379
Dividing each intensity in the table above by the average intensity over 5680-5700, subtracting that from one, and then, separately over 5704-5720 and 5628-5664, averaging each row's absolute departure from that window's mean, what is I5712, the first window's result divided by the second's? 0.8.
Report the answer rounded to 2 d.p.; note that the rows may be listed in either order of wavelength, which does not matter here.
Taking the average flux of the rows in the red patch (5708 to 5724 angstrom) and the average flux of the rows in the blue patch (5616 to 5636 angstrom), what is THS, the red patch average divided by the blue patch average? 1.00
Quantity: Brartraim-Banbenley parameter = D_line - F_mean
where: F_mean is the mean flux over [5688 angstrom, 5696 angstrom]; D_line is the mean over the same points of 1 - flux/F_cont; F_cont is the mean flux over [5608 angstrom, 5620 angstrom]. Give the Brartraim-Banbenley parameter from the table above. -32.3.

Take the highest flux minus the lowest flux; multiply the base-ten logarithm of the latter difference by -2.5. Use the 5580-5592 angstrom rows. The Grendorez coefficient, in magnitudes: -1.3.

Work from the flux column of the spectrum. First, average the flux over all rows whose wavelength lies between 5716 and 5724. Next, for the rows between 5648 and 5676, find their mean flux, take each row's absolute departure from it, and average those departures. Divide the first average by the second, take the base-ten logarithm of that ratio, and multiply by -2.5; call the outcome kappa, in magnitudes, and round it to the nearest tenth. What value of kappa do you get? -4.2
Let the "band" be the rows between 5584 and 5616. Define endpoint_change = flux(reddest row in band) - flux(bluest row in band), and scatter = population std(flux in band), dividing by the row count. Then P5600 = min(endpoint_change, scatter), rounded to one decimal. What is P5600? 1.6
